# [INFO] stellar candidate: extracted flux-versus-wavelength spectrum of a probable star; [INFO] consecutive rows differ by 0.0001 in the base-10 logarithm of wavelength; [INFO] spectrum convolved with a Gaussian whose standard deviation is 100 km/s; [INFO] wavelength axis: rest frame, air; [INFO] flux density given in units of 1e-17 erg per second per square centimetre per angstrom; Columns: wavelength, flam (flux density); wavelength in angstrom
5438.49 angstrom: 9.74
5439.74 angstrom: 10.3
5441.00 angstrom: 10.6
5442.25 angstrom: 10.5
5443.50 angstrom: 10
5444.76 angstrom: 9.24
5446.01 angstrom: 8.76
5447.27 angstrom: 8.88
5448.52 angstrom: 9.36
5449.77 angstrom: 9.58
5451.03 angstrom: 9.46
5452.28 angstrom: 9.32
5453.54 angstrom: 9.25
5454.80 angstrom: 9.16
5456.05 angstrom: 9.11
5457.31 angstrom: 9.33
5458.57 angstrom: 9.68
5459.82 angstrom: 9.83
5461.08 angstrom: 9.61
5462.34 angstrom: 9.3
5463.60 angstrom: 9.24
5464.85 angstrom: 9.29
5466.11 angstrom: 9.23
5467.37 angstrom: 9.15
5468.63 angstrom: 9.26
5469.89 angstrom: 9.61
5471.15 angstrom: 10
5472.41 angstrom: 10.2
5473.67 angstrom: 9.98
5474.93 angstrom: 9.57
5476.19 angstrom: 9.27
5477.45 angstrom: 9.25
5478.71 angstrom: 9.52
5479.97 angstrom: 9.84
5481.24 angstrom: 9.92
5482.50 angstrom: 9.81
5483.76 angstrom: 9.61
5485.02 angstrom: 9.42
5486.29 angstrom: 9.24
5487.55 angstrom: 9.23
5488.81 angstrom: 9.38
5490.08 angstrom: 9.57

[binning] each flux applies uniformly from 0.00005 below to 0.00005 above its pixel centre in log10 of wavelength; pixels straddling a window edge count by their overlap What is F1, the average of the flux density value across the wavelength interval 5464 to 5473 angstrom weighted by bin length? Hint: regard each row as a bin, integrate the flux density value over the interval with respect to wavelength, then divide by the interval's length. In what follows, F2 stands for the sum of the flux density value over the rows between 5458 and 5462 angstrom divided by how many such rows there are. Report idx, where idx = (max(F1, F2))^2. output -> 94.2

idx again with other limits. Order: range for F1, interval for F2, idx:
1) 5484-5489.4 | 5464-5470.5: 87.3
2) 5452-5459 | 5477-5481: 90.9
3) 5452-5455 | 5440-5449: 92.5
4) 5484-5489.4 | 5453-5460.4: 88.2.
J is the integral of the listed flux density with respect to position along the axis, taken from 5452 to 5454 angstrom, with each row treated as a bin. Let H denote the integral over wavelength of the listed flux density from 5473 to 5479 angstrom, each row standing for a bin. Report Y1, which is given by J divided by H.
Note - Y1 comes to 0.32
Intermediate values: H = 57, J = 19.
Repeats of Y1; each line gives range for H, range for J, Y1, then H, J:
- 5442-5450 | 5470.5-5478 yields 0.97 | 75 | 73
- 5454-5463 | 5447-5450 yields 0.33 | 85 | 28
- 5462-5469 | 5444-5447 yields 0.42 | 65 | 27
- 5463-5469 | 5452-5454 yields 0.33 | 55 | 19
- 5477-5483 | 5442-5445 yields 0.51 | 58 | 30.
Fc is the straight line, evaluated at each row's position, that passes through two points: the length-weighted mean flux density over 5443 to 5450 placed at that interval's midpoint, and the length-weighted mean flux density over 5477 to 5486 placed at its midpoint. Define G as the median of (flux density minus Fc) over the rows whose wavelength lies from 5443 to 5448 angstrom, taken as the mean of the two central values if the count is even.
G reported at -0.21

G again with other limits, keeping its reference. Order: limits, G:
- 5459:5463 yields 0.19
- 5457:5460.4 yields 0.29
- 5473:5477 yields 0.02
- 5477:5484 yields 0.08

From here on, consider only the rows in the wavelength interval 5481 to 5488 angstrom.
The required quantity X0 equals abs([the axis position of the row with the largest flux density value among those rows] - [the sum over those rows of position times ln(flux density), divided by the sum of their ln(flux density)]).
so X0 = 3.1 angstrom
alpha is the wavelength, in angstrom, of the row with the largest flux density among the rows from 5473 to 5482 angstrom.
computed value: 5473.67 angstrom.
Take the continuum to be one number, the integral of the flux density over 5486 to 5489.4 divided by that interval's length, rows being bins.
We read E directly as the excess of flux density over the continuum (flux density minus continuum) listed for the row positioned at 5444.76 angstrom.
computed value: -0.07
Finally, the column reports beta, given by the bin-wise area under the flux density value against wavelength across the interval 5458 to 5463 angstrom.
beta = 48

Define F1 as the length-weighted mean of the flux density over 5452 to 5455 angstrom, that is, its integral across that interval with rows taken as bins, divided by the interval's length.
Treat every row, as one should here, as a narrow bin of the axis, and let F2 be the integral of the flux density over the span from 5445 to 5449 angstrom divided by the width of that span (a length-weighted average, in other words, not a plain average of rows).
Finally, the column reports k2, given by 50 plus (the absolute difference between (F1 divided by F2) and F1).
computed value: 58.2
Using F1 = 9.2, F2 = 9.0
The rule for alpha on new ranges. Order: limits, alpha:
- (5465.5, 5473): 5472.41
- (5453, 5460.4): 5459.82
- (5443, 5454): 5443.50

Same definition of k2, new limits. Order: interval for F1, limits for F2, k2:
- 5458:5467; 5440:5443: 58.5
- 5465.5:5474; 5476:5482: 58.6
